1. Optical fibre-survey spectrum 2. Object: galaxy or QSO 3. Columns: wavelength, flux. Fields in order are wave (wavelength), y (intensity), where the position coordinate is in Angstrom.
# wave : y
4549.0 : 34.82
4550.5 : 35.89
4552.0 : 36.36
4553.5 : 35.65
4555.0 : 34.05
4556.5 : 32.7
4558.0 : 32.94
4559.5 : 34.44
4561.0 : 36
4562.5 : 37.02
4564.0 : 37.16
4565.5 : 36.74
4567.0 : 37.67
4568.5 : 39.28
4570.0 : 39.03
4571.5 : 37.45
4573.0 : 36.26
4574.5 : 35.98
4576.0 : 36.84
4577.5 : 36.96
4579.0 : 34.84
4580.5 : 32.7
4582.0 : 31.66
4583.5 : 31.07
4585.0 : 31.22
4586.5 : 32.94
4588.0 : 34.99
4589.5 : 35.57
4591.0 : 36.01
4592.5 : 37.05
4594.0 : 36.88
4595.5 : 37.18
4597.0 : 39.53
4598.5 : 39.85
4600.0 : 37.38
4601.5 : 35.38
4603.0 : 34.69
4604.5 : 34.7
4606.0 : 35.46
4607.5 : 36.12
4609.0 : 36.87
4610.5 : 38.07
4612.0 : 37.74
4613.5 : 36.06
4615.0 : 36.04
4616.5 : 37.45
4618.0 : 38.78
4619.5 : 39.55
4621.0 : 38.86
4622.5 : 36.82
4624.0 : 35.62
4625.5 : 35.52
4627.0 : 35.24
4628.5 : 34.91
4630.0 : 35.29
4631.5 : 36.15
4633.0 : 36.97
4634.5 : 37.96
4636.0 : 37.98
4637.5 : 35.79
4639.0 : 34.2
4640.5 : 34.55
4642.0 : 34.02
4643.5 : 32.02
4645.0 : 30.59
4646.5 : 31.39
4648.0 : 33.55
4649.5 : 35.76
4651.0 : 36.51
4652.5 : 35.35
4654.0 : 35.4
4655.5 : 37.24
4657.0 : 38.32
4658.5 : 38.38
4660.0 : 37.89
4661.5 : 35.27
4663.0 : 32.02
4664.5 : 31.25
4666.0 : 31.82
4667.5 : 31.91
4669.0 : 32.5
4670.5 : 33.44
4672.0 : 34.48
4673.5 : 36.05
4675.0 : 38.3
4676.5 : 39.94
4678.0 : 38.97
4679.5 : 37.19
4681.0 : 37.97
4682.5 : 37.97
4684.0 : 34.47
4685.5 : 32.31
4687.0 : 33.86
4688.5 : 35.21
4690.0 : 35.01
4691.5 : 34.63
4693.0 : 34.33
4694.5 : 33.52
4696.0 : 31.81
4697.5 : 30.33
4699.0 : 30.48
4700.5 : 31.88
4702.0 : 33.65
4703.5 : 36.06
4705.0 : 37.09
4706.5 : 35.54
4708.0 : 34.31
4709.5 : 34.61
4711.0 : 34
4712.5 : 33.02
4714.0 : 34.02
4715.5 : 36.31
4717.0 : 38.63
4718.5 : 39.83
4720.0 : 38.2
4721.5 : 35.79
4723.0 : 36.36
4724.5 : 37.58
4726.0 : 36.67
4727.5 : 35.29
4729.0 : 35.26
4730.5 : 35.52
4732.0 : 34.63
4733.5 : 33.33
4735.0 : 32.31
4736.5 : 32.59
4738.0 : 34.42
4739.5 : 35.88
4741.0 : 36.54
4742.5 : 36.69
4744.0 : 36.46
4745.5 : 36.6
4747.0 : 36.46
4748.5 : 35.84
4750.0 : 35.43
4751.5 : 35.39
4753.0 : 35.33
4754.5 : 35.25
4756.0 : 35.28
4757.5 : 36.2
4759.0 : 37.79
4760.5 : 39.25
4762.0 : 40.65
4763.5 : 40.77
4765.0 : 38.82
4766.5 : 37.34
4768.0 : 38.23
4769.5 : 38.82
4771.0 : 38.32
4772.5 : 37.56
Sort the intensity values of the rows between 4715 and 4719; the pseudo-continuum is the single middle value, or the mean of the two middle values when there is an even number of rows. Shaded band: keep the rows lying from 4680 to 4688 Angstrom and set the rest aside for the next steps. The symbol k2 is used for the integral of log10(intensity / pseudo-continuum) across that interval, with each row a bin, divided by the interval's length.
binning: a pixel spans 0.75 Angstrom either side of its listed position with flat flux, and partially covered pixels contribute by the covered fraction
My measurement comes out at -0.039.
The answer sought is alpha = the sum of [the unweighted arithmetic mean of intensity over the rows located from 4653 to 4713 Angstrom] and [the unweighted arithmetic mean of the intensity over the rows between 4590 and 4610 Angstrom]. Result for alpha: 71.5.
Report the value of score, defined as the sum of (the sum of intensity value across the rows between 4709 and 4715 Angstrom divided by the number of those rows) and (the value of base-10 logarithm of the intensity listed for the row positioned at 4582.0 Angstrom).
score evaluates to 35.4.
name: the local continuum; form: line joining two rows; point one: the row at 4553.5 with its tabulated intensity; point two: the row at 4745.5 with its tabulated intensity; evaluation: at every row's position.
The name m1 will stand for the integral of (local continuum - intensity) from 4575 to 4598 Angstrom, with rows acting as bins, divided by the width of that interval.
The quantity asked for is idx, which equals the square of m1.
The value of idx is 0.52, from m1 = 0.72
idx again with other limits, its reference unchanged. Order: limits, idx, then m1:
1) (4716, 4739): 0.55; 0.74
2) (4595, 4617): 0.84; -0.91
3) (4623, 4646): 0.91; 0.95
